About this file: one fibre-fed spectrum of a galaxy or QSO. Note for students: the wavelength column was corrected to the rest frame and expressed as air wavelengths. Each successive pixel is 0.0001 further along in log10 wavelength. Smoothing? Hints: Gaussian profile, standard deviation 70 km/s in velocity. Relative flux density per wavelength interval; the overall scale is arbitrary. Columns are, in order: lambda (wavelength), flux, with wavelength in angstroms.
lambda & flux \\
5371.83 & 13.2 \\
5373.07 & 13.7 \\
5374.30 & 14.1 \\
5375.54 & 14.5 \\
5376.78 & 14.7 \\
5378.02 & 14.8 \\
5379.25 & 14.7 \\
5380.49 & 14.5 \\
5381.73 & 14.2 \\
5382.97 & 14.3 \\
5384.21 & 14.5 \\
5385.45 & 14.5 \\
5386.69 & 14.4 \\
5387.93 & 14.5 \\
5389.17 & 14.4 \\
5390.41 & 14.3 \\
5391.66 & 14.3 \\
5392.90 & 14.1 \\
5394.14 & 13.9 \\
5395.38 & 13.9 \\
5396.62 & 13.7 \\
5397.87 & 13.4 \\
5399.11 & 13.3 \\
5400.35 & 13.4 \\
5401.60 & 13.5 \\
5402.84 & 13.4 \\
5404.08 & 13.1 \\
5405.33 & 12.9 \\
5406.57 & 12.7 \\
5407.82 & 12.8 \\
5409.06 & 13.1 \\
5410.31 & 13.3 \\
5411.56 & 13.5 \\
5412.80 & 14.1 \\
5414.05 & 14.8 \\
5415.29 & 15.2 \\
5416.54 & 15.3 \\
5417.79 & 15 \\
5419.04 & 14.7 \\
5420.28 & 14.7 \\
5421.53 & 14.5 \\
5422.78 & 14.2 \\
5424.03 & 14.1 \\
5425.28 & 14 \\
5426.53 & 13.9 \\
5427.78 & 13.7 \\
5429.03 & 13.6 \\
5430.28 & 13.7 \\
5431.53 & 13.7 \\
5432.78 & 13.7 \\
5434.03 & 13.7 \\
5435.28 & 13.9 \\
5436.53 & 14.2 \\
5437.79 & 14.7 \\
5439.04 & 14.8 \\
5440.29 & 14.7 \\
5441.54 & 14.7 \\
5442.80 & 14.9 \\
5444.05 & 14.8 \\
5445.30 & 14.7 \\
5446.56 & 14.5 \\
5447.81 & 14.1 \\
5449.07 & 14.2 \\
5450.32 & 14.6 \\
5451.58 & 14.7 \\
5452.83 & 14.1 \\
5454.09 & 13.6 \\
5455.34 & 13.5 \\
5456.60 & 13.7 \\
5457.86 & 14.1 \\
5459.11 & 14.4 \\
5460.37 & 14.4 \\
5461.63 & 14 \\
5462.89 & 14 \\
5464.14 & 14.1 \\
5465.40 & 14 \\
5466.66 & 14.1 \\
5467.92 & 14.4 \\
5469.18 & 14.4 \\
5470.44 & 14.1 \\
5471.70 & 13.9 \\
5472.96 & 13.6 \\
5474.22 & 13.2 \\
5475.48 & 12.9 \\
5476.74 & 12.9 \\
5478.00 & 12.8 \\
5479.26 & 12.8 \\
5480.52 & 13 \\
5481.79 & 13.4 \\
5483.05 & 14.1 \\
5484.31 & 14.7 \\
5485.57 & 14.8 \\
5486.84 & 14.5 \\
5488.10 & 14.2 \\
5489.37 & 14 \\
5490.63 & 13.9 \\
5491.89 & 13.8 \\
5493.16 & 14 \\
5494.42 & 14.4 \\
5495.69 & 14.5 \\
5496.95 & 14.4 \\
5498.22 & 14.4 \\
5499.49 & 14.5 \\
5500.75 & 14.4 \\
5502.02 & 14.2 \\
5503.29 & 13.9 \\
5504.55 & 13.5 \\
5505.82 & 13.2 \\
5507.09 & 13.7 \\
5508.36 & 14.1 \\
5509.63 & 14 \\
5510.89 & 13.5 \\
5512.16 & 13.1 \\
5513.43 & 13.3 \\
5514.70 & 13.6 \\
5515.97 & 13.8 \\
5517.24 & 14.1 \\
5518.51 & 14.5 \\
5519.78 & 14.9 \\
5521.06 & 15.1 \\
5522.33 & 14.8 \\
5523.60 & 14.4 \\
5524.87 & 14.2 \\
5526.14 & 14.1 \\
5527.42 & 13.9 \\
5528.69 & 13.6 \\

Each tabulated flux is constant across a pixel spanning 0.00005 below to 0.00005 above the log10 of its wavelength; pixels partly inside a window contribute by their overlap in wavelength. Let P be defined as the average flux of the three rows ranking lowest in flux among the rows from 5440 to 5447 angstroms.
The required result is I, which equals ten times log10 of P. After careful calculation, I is 11.7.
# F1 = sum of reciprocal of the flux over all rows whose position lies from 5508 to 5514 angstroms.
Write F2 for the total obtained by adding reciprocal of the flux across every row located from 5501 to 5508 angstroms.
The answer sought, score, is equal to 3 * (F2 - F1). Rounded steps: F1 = 0.368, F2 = 0.365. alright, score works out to -0.01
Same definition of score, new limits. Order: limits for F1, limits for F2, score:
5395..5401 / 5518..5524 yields -0.09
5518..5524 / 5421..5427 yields 0.04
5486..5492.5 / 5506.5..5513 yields 0.03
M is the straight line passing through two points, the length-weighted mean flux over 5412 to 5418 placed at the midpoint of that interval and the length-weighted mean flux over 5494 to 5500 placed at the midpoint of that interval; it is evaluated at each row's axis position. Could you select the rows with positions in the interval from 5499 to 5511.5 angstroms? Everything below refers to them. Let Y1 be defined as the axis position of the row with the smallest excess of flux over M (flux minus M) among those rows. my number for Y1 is 5505.82 angstroms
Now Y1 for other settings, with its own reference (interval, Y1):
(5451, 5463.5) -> 5455.34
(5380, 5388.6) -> 5381.73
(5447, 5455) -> 5454.09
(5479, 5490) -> 5479.26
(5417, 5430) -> 5429.03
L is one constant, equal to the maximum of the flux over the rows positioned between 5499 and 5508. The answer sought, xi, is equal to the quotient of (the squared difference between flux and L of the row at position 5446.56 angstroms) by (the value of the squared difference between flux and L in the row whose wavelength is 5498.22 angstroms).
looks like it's 0.0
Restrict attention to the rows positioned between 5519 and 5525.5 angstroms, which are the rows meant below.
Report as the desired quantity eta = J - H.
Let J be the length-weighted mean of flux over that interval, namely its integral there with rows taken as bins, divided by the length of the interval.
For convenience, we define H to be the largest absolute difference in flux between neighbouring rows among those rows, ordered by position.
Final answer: 14.3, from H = 0.40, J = 14.7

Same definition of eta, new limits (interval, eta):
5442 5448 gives 14.2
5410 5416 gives 13.5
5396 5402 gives 13.1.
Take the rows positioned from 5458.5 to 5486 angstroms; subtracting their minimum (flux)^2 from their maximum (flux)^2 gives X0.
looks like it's 55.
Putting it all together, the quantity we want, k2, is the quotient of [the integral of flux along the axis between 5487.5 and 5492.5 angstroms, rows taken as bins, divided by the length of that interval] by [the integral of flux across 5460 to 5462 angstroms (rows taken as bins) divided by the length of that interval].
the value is 0.99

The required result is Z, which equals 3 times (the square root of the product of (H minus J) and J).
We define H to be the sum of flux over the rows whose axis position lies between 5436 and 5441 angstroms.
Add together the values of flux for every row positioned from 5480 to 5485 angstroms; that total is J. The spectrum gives 40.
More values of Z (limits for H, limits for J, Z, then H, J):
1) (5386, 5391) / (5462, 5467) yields 27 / 57.6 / 56.2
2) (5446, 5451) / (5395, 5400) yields 39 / 57.4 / 54.3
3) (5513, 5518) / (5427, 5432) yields 7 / 54.8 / 54.7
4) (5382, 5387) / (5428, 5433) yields 38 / 57.7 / 54.7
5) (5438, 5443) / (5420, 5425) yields 29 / 59.1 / 57.5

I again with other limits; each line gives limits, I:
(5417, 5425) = 11.5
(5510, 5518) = 11.2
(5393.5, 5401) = 11.3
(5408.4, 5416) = 11.2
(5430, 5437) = 11.4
